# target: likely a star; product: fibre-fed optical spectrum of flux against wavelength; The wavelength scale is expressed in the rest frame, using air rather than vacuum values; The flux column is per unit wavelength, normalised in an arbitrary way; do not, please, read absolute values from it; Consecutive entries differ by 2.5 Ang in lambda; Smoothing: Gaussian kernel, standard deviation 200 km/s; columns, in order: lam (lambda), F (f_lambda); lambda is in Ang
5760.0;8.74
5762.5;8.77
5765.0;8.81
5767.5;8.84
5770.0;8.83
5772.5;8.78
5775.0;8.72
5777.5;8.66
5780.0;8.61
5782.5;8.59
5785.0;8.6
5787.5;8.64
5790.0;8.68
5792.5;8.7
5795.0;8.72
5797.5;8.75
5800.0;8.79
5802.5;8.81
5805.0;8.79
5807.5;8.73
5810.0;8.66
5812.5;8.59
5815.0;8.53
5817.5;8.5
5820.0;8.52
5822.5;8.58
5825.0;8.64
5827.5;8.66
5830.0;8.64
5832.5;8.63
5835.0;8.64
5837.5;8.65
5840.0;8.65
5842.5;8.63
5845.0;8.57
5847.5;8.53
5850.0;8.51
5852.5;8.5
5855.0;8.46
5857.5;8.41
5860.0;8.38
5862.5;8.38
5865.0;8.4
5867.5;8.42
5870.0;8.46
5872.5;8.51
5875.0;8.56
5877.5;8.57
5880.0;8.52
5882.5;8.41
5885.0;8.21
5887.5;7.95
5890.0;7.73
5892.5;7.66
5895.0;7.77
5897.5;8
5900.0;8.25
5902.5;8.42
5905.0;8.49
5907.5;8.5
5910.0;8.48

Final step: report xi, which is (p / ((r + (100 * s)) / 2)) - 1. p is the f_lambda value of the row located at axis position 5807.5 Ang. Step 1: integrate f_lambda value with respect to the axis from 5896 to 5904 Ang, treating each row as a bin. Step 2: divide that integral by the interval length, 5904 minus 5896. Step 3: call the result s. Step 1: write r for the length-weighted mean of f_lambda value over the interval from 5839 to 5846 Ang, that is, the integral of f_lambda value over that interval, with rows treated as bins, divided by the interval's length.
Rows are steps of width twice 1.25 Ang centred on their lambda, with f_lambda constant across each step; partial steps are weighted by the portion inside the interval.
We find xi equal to -0.979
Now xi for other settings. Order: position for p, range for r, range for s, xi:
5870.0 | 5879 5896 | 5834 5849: -0.981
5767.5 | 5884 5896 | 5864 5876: -0.979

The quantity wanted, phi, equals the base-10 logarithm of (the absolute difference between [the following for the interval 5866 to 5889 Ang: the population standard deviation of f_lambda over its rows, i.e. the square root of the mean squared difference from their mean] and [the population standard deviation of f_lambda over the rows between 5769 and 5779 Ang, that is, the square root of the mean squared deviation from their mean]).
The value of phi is -0.9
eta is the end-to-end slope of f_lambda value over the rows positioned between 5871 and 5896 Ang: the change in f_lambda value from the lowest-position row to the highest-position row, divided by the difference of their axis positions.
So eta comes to -0.0329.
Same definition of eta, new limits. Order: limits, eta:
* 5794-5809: 0.0008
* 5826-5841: -0.0008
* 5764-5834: -0.0027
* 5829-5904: -0.0030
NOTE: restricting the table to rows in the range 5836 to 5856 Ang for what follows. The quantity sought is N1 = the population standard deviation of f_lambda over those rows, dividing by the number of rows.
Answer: 0.07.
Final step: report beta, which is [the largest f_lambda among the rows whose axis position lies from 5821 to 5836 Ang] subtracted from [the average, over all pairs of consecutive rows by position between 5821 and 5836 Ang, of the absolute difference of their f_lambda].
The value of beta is -8.64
